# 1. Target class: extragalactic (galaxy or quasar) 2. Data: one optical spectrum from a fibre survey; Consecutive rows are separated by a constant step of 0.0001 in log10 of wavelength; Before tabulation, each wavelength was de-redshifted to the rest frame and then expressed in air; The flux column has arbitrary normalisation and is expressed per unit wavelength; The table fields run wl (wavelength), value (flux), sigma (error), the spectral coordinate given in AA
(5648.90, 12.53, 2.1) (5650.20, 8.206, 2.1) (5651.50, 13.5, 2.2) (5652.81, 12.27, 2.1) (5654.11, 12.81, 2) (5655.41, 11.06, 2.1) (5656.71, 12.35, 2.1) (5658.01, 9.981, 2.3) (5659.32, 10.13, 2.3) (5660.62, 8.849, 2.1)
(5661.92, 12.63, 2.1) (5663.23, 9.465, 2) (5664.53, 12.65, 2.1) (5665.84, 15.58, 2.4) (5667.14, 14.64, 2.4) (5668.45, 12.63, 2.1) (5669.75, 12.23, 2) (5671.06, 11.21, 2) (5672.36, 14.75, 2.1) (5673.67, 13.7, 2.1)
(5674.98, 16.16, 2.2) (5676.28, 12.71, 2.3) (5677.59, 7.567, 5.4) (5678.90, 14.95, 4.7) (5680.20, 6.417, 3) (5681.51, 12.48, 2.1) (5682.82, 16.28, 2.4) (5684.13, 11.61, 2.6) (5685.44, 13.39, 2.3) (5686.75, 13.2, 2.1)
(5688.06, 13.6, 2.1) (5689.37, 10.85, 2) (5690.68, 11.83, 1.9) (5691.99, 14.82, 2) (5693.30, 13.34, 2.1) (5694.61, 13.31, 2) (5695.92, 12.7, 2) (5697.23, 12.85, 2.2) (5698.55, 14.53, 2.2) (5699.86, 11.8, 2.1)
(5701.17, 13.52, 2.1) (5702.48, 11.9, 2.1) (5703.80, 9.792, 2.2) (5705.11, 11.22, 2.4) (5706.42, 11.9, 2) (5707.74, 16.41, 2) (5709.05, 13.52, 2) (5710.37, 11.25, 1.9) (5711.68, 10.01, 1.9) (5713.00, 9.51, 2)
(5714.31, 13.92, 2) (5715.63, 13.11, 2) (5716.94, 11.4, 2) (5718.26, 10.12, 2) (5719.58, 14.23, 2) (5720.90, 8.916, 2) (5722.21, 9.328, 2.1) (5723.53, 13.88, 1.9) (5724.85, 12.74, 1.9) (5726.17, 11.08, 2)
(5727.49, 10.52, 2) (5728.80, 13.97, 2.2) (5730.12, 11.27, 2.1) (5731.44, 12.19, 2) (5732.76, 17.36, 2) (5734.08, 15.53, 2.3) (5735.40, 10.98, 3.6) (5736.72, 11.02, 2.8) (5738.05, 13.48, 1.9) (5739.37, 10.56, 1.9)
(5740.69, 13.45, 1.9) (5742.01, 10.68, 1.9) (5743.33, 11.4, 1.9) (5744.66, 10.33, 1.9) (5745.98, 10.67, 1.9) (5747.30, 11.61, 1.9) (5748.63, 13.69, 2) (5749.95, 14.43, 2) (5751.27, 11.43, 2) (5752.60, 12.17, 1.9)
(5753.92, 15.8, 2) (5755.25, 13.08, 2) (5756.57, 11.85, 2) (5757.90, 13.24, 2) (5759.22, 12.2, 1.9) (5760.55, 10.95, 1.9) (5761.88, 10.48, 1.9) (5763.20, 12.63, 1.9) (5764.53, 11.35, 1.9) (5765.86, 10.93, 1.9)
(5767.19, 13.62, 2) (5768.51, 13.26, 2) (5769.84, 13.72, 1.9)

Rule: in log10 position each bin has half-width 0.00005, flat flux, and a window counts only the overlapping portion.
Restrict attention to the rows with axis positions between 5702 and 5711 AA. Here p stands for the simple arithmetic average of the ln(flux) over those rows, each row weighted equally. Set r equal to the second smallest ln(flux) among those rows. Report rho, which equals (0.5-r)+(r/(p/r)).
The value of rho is 0.424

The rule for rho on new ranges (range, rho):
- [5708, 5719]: 0.370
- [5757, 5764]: 0.423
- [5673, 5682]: 0.157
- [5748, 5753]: 0.445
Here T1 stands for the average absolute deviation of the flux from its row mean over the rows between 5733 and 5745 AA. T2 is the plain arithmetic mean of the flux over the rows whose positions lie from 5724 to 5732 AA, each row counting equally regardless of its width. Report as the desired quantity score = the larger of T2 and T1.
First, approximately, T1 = 1.48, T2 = 12.0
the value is 12.0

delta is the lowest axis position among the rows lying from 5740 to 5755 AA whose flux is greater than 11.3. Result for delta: 5740.69 AA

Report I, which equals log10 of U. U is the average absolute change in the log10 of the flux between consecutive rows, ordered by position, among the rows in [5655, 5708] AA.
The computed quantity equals -1.05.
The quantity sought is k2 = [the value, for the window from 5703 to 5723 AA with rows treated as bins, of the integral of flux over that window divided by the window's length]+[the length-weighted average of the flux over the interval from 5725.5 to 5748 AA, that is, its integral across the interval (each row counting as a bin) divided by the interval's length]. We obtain 23.8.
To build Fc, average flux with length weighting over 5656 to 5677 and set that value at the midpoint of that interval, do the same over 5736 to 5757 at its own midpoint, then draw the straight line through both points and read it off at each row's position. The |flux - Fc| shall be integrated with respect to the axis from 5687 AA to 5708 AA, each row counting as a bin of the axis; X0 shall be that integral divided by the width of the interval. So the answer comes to 1.25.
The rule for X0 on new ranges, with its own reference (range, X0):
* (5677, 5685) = 2.95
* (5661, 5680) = 1.93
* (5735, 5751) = 1.39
